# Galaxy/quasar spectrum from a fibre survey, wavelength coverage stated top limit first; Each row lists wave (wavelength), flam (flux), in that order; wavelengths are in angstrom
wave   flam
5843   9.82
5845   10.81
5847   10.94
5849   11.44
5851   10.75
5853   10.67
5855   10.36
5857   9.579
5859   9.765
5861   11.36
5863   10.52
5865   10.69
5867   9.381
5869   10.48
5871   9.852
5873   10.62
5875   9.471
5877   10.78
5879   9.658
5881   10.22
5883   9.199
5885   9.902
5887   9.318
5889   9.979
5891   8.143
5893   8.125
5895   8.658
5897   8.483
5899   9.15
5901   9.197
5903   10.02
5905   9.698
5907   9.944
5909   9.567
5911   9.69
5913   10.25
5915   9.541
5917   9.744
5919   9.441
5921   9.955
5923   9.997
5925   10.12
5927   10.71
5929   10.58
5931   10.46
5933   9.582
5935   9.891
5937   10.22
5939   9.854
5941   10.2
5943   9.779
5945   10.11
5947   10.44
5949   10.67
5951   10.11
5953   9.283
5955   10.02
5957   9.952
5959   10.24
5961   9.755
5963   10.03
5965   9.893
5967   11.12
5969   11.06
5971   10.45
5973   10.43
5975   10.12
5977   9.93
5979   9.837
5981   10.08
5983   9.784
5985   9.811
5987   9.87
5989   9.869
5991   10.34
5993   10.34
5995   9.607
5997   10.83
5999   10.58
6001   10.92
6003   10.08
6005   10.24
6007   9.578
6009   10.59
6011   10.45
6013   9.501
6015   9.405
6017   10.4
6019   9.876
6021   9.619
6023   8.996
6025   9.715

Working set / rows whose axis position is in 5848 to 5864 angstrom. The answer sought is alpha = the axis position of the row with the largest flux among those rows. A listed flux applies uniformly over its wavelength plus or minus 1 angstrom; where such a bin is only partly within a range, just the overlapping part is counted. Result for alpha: 5849 angstrom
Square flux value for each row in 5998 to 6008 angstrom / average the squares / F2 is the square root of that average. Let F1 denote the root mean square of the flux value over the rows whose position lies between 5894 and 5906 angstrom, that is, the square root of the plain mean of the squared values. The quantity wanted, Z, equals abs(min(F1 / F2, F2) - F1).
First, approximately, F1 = 9.2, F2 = 10.3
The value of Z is 8.3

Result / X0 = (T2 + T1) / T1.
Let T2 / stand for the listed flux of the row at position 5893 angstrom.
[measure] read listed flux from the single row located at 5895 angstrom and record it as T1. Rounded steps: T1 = 8.658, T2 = 8.125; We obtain 1.94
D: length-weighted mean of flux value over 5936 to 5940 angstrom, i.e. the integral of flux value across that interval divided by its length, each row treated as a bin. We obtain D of 10.0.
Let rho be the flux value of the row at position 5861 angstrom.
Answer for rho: 11.36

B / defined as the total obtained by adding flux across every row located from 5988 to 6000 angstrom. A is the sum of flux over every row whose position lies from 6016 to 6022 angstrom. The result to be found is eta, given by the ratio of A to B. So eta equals 0.49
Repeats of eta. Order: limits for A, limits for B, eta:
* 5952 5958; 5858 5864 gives 0.92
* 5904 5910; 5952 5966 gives 0.42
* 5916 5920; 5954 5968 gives 0.27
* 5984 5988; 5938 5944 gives 0.66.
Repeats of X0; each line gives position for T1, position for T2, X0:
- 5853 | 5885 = 1.93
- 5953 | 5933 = 2.03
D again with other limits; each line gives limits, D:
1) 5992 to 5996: 10.0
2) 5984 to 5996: 10.0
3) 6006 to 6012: 10.2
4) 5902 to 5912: 9.8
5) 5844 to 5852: 11.0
